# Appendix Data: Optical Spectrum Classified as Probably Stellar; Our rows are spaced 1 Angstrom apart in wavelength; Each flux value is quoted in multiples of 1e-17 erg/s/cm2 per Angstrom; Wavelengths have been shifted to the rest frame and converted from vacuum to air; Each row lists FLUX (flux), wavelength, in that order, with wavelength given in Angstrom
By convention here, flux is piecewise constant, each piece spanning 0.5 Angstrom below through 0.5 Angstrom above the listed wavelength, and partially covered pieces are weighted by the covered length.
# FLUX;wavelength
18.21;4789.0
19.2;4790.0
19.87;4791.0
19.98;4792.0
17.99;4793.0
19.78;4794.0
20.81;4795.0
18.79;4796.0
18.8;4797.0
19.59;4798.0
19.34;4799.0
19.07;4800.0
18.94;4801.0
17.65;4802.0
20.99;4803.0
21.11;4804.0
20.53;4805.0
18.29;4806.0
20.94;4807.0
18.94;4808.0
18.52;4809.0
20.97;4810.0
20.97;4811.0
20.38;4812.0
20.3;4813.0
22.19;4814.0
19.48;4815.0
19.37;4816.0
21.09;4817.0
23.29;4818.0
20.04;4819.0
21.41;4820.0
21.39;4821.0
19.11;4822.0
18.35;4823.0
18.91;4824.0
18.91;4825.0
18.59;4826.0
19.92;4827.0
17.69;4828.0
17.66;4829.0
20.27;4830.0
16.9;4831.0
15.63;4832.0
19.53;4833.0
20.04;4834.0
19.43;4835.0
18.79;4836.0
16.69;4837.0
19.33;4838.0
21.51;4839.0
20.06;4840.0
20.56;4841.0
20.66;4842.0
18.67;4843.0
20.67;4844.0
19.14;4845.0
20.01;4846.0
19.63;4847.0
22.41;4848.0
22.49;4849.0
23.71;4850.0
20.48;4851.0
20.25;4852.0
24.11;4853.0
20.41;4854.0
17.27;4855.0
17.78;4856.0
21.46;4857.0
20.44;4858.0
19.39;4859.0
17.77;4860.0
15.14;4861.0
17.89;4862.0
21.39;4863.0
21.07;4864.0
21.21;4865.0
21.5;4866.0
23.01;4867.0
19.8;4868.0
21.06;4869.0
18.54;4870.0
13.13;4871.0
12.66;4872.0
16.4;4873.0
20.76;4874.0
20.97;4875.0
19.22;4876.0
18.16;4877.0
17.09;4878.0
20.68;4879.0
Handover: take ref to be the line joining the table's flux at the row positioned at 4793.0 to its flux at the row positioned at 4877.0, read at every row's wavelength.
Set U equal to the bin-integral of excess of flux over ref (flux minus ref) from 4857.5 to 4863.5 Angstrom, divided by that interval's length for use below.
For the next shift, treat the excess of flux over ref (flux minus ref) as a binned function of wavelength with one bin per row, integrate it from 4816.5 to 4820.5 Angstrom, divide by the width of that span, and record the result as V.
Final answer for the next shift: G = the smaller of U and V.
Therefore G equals 0.54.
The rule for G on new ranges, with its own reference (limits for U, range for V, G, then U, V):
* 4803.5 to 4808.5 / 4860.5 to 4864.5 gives 0.74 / 1.9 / 0.7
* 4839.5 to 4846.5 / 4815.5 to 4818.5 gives 1.88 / 1.9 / 3.2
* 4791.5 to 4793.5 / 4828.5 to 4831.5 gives 0.21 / 1.0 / 0.2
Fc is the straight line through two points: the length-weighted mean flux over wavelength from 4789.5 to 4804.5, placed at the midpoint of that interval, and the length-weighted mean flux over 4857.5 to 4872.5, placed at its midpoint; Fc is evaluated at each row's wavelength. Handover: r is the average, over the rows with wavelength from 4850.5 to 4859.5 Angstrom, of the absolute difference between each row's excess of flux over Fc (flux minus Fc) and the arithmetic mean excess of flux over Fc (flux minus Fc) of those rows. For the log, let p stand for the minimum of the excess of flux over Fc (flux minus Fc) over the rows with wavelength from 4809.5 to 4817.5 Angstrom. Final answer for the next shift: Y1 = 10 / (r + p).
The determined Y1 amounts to 7.1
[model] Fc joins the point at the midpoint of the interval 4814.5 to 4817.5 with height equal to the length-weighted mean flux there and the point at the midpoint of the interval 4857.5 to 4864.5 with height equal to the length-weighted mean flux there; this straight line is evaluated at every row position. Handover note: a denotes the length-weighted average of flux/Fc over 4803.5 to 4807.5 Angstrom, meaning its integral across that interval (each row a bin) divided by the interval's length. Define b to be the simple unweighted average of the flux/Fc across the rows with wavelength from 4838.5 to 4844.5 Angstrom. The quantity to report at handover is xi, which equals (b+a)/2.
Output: 1.02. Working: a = 1.00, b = 1.05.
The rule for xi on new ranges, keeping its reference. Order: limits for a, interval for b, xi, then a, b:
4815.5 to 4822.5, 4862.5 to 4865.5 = 1.08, 1.05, 1.12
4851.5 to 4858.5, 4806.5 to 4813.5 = 1.03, 1.06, 1.00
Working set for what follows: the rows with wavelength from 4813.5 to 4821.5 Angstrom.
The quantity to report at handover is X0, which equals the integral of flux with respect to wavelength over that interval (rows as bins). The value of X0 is 168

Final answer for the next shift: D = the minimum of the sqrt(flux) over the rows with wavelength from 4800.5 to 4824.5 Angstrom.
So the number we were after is 4.20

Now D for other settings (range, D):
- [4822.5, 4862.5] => 3.89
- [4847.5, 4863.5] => 3.89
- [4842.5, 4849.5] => 4.32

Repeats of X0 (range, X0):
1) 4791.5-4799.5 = 155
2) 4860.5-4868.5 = 161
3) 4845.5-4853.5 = 173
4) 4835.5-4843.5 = 156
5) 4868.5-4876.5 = 143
